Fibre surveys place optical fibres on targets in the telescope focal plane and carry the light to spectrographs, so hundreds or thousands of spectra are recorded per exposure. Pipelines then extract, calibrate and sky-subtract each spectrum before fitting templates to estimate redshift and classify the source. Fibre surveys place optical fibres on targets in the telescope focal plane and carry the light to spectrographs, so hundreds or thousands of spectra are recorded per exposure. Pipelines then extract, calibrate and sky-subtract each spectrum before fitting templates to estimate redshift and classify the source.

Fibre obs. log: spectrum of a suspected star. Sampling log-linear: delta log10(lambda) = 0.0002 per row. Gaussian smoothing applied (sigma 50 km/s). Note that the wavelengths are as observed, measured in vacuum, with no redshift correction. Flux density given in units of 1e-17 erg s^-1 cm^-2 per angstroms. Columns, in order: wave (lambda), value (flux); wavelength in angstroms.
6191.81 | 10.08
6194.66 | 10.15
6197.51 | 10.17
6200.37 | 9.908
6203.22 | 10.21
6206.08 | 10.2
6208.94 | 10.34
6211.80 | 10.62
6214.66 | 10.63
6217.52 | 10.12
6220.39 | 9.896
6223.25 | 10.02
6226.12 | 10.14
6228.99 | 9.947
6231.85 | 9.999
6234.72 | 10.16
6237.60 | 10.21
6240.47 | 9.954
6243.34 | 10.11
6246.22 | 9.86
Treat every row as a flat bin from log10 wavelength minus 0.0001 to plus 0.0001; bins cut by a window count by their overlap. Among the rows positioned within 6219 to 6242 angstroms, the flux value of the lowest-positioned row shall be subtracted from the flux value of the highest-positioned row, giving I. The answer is 0.1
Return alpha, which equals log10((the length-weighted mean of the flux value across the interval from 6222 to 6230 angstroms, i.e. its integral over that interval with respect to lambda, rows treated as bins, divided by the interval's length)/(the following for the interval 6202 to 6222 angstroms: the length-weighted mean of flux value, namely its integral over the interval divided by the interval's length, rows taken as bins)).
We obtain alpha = -0.0108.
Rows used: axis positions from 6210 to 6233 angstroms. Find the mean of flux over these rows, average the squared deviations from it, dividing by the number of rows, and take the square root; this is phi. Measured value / 0.27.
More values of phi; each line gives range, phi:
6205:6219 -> 0.21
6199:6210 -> 0.16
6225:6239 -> 0.10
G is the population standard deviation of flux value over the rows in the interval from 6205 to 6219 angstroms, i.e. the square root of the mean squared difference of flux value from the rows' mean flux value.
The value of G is 0.21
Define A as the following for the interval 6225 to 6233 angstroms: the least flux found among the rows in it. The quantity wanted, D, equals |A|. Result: 9.9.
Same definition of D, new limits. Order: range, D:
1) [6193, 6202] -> 9.9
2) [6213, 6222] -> 9.9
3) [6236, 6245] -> 10.0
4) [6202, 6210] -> 10.2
